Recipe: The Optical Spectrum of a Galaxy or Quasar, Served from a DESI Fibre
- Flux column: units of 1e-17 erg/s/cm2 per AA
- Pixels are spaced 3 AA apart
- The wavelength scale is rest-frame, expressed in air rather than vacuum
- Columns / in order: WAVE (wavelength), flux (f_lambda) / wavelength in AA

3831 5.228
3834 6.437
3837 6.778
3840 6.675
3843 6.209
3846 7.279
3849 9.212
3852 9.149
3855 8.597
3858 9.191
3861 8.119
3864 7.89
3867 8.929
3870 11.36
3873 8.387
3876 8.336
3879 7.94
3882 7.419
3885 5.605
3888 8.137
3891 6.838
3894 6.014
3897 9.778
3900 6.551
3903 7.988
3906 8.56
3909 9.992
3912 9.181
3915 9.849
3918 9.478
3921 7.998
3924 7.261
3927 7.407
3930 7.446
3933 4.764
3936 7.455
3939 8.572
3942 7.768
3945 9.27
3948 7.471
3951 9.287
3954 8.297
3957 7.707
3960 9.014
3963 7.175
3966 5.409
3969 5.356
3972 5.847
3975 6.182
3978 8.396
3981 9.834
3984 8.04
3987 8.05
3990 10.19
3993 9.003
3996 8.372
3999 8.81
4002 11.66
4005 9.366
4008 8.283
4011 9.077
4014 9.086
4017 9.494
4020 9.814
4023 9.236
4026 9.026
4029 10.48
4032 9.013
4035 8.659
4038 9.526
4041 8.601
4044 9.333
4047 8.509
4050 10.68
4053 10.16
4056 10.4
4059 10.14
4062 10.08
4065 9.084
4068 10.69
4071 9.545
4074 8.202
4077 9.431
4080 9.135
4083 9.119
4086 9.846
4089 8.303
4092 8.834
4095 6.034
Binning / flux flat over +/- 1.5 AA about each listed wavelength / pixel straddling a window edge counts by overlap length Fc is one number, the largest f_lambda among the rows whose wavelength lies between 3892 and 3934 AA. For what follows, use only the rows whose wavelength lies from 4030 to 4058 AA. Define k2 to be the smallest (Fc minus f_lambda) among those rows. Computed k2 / -0.7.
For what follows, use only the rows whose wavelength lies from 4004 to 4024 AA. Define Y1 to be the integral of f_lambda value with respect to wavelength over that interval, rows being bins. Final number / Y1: 184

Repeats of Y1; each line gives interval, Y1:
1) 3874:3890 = 120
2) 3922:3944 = 161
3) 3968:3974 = 34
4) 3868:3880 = 109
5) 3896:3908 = 99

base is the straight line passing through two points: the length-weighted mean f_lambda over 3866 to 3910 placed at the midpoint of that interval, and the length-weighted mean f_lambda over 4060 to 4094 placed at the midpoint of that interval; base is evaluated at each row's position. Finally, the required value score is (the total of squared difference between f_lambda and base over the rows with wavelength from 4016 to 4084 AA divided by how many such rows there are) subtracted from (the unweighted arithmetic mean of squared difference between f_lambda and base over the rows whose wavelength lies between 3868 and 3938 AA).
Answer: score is 1.7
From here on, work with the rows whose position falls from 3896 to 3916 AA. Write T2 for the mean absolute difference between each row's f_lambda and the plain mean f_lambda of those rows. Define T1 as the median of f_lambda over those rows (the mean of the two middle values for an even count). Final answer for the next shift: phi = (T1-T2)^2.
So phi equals 67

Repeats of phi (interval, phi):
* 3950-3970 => 41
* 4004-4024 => 79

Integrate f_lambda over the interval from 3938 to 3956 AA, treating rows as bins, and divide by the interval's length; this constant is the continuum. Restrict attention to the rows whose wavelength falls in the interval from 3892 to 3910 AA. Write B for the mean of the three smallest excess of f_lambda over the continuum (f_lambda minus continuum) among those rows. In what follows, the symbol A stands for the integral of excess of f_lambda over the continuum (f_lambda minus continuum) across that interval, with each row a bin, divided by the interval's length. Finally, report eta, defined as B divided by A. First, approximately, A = -0.4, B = -1.6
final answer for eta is 4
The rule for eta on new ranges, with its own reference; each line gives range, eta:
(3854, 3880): -1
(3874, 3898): 2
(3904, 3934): 11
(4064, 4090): 0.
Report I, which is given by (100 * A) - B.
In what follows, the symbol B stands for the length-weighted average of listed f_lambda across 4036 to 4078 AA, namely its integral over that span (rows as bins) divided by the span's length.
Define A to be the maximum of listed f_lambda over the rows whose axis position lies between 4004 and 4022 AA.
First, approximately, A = 9.814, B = 9.59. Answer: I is 972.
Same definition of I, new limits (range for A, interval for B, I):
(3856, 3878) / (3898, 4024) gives 1128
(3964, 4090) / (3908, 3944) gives 1158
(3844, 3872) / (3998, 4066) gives 1126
